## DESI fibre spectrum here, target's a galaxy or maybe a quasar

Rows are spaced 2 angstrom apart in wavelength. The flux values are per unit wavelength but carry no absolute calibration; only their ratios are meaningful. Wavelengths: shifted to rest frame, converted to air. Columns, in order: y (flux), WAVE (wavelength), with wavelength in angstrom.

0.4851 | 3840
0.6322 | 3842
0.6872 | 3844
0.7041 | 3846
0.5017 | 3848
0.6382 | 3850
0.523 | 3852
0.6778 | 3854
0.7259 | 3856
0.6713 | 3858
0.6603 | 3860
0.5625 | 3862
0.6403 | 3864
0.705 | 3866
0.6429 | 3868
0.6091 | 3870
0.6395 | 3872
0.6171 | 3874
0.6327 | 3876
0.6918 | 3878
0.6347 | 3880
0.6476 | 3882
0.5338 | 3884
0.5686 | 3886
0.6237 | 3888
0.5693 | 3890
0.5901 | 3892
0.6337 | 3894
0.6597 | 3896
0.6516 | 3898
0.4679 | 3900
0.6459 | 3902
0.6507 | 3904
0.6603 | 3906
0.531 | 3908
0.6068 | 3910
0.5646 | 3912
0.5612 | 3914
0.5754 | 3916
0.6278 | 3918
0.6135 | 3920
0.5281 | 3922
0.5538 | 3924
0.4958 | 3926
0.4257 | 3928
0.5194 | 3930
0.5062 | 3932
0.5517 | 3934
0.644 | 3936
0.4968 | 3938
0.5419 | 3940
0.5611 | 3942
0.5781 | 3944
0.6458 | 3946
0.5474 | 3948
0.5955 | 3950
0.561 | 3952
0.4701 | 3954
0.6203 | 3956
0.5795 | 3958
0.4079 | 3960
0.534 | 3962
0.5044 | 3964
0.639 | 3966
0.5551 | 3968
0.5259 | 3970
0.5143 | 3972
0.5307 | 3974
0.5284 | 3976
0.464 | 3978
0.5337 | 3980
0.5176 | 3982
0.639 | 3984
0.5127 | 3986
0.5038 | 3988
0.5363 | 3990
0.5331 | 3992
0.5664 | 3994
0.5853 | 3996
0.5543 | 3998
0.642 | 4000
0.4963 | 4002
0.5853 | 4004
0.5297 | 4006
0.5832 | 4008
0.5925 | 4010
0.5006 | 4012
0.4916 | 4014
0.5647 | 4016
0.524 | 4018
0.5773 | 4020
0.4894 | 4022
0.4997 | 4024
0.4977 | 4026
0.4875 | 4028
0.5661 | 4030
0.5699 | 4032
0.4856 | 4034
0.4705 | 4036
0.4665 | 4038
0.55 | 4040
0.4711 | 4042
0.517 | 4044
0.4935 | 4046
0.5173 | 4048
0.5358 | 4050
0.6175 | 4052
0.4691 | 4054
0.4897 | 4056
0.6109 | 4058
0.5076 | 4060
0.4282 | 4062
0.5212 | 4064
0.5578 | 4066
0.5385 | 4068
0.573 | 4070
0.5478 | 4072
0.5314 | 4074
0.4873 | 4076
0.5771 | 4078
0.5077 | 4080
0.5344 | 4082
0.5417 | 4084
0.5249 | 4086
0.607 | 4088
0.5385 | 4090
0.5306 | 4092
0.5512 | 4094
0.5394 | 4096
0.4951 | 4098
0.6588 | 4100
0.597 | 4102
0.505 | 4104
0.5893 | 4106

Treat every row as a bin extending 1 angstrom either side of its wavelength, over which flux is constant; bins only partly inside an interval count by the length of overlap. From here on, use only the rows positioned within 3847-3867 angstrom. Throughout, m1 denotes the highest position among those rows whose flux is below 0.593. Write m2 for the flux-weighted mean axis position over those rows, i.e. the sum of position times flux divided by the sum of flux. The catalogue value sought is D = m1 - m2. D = 4.7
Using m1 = 3862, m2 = 3857.3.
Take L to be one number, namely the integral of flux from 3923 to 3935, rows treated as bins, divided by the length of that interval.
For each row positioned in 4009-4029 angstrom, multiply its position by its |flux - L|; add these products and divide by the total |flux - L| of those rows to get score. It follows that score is 4016.9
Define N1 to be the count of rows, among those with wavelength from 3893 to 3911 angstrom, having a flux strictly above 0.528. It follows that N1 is 8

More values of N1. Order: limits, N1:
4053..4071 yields 4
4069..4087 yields 6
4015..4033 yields 4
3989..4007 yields 8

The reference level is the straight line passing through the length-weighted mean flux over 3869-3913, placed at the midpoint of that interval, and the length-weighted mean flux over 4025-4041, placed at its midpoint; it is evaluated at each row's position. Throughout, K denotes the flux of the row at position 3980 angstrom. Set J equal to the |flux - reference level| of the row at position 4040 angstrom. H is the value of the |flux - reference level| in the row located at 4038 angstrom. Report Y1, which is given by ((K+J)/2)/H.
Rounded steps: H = 0.04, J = 0.04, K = 0.5337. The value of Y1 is 7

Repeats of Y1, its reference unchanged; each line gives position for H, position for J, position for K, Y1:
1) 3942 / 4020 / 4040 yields 22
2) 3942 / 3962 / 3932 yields 19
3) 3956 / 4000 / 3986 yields 6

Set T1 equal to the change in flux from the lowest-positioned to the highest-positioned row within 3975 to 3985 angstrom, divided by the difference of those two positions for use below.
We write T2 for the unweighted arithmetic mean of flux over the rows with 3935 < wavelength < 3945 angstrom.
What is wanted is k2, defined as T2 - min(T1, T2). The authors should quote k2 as 0.55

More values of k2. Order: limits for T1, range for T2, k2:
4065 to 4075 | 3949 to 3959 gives 0.57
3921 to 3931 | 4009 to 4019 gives 0.54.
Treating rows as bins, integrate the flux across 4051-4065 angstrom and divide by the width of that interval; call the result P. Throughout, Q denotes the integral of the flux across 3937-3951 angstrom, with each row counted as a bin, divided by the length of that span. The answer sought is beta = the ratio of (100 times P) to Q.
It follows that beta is 92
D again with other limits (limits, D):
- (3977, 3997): 8.8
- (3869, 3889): 7.1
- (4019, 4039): 9.2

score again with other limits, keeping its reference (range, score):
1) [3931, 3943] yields 3937.3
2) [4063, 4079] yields 4071.7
